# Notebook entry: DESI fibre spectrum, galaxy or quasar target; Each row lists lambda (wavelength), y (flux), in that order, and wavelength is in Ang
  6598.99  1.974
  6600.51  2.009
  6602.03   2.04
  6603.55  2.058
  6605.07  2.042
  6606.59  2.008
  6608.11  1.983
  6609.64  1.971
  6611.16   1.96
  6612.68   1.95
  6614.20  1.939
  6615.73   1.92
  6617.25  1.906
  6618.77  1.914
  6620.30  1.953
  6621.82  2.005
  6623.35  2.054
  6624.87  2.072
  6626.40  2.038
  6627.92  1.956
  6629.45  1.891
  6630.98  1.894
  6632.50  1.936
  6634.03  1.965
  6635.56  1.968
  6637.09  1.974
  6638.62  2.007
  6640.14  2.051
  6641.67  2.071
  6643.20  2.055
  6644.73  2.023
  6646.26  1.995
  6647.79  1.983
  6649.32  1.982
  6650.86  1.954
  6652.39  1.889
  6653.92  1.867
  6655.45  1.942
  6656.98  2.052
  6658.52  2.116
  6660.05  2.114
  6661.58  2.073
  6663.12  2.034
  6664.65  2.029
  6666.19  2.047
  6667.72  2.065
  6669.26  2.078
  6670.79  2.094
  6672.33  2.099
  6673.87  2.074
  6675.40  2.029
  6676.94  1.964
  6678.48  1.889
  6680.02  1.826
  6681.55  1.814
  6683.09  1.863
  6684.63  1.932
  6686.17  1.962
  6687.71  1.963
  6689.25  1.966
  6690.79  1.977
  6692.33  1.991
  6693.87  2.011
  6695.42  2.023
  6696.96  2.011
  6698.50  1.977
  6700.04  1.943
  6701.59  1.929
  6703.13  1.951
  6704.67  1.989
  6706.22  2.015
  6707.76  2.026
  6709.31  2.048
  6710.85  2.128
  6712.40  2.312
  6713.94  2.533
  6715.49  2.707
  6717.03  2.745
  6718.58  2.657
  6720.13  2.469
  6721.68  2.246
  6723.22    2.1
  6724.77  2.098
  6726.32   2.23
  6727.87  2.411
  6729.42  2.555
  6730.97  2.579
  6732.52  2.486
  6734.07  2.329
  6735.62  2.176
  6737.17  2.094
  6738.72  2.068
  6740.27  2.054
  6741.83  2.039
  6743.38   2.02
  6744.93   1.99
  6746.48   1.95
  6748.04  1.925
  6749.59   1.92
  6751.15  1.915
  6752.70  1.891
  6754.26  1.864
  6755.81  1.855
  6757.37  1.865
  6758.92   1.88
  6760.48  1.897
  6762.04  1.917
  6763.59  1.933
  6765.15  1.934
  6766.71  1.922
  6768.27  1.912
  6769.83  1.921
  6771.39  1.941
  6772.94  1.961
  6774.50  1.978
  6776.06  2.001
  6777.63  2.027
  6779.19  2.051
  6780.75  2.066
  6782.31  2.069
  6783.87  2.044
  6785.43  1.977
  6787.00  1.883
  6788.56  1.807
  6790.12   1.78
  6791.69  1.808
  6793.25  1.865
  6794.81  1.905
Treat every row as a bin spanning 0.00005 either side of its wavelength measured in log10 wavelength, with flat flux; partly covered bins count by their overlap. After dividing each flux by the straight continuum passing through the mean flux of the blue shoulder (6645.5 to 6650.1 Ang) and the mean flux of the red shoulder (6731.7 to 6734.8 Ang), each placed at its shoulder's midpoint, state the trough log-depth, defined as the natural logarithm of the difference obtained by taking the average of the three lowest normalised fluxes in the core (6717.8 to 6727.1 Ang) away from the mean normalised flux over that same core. -2.6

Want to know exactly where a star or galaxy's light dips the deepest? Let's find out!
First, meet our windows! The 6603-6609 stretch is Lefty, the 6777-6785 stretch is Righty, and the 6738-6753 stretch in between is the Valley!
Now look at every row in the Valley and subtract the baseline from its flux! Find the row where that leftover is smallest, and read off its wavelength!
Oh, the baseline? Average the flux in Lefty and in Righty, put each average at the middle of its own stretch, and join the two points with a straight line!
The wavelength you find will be 6752.70 Ang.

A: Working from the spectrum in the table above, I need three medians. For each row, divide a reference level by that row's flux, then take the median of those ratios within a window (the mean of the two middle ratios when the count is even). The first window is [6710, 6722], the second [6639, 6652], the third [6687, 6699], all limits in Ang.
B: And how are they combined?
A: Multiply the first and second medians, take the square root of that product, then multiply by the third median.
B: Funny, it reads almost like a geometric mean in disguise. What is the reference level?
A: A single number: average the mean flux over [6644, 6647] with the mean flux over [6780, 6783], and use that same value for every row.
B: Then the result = 0.93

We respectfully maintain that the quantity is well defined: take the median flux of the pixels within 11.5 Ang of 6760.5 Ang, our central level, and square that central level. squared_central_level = 3.7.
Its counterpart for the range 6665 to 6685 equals 4.1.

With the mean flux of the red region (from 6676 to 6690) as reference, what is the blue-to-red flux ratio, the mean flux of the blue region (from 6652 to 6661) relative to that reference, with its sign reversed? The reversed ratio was -1.05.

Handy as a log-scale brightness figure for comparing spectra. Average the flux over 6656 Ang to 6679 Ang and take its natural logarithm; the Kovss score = 0.718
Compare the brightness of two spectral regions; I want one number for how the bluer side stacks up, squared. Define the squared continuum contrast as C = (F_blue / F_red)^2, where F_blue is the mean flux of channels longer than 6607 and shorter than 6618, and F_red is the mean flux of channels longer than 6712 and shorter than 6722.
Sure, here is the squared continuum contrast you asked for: 0.59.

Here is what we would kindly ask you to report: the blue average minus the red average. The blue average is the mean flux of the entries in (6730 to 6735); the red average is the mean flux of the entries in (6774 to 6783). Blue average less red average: 0.43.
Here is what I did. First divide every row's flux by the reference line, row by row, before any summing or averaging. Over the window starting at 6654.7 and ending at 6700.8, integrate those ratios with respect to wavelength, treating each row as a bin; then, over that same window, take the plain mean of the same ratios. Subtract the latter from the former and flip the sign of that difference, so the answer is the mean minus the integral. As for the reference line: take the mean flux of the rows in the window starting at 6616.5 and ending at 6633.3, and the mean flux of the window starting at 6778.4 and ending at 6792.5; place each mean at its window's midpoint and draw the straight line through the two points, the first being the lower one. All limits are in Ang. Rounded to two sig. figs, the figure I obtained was -46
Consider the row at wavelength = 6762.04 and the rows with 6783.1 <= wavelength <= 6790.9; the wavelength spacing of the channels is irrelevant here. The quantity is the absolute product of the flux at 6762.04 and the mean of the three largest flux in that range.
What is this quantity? 3.77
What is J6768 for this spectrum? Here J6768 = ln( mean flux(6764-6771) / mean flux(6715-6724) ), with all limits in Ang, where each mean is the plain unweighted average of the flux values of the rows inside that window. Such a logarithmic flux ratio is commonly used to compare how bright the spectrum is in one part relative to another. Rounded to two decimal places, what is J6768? -0.26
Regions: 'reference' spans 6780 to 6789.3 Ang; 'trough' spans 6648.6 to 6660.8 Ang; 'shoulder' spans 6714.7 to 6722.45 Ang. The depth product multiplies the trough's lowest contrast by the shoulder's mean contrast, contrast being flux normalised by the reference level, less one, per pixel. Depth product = -0.016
